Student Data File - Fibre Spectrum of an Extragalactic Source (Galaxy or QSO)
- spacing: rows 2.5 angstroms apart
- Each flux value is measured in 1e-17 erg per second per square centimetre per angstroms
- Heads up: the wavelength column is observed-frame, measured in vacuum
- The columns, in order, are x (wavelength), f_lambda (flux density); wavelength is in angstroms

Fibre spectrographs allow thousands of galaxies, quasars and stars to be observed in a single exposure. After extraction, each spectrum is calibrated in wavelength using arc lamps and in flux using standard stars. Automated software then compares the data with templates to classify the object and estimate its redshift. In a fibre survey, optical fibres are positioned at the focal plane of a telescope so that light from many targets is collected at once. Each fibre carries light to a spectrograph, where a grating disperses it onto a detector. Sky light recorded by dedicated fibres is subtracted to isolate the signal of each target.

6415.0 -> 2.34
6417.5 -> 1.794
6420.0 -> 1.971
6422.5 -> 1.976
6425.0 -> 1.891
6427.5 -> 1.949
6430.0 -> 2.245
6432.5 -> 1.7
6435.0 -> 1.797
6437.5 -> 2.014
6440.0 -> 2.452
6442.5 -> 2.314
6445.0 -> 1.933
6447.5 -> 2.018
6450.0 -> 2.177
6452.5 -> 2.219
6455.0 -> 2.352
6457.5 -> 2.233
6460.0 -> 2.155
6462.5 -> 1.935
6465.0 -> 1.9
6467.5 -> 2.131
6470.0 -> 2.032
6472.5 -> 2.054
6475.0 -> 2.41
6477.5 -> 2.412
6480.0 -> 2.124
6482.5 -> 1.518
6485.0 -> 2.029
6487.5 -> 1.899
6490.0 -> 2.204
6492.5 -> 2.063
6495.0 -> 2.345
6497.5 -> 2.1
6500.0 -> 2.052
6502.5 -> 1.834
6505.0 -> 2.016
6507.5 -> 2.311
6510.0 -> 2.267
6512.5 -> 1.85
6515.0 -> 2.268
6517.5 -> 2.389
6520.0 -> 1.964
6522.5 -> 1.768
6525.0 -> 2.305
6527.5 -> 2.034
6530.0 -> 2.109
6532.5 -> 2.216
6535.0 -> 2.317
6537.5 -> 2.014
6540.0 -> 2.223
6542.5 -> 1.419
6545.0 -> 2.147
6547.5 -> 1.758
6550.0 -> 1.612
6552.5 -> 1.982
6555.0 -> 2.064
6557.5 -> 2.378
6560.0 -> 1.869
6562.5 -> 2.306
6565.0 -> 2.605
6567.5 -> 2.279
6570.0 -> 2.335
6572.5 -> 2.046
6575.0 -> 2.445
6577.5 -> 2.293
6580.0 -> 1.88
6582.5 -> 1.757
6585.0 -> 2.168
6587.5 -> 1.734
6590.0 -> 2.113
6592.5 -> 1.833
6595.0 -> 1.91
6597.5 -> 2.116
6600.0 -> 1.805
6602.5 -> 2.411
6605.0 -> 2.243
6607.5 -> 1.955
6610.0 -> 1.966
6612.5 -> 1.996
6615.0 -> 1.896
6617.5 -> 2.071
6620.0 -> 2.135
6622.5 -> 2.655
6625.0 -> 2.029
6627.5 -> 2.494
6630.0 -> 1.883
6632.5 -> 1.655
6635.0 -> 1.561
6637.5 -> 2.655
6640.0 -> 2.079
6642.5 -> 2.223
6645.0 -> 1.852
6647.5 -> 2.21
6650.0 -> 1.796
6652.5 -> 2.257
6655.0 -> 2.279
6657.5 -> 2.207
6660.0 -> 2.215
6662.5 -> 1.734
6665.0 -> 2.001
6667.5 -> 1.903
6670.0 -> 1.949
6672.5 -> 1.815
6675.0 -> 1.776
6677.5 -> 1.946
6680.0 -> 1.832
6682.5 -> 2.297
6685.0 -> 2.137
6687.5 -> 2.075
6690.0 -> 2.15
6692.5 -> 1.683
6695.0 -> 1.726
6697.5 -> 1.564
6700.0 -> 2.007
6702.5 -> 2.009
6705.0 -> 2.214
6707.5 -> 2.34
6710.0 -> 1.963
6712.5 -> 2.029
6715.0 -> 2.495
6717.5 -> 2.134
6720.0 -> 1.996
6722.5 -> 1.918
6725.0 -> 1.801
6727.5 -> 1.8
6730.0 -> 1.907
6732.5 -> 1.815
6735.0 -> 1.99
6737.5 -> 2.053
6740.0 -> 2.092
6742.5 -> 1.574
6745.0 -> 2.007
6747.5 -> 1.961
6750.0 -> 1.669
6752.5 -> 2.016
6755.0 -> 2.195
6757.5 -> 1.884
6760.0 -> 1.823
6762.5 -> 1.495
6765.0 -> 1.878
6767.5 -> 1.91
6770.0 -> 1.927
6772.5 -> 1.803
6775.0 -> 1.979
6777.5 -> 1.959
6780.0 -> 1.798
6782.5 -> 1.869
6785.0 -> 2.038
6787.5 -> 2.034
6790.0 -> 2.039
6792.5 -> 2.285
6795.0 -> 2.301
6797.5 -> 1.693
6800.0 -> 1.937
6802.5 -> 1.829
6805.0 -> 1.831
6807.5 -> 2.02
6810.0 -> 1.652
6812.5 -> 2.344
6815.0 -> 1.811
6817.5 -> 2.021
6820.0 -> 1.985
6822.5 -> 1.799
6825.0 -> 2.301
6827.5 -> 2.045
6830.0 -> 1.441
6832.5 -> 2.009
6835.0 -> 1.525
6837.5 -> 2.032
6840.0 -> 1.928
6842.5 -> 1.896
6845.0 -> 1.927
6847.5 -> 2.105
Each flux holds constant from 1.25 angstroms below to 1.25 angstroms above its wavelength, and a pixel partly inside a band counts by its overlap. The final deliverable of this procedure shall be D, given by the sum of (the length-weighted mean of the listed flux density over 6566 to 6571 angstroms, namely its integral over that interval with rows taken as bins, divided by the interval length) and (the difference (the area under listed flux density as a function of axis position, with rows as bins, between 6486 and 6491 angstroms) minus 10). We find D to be 2.53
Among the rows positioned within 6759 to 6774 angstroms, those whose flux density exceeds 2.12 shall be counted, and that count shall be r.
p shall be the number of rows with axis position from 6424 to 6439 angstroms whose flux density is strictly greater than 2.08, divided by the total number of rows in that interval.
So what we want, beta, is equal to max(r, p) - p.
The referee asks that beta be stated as 0.0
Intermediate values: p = 0.2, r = 0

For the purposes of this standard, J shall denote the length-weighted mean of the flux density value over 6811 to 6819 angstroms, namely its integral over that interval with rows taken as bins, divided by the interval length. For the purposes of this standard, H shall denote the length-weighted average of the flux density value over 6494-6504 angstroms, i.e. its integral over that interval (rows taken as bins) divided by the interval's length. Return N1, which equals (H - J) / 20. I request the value 0.002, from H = 2.07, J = 2.04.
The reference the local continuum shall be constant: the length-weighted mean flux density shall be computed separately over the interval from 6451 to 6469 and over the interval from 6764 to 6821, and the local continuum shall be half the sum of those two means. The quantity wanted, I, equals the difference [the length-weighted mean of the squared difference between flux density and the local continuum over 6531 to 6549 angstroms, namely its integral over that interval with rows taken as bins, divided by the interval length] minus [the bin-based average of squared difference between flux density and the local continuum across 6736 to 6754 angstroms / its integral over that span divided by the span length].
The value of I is 0.037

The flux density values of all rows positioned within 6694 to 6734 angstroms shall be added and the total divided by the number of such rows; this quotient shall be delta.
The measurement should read 1.98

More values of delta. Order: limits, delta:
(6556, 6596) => 2.12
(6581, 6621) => 2.01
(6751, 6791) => 1.92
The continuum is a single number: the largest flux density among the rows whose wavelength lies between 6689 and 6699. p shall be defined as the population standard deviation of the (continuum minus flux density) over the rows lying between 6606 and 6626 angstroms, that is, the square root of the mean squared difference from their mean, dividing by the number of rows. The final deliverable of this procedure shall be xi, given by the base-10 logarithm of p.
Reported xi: -0.648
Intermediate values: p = 0.225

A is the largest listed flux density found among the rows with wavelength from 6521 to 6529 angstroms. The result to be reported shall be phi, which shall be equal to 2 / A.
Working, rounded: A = 2.305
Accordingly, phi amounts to 0.87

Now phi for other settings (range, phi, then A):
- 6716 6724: 0.94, 2.134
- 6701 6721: 0.80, 2.495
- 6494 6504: 0.85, 2.345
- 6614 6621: 0.94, 2.135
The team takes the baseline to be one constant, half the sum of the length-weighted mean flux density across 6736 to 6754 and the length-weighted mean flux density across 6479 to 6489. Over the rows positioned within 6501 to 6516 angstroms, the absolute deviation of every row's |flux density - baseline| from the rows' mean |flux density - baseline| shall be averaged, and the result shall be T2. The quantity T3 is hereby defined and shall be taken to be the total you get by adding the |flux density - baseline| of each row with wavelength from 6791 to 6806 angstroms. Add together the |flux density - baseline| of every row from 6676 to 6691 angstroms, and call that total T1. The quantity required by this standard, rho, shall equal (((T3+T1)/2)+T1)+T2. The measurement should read 2.5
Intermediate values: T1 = 1.15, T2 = 0.149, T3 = 1.2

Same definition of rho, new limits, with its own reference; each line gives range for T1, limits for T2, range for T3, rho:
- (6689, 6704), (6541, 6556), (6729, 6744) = 2.3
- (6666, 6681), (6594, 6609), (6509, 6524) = 1.4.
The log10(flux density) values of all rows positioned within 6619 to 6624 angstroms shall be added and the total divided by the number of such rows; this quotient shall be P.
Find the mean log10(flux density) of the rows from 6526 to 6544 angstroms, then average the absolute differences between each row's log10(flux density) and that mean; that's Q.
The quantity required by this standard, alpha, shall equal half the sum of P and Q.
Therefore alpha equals 0.211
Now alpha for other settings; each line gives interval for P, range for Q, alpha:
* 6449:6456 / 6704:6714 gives 0.190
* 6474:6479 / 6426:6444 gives 0.215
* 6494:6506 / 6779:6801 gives 0.174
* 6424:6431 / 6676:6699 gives 0.177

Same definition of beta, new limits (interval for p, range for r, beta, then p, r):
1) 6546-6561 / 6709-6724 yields 1.8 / 0.2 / 2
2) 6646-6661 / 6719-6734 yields 0.0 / 0.8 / 0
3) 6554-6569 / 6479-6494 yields 1.3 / 0.7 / 2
